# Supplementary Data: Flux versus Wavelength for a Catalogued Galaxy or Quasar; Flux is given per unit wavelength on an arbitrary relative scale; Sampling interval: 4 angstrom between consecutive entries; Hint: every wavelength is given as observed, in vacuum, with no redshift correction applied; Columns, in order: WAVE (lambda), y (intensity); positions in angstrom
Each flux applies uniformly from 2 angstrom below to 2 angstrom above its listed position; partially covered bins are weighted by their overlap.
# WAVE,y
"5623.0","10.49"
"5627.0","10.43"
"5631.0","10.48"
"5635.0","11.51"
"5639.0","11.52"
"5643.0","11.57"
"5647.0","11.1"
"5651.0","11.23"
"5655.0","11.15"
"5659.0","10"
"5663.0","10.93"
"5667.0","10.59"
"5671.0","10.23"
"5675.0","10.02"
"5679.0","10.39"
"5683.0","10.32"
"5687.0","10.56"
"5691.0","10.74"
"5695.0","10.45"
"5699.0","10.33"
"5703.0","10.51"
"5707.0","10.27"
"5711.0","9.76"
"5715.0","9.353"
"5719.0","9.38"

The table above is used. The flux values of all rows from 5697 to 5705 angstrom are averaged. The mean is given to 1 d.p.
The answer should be 10.4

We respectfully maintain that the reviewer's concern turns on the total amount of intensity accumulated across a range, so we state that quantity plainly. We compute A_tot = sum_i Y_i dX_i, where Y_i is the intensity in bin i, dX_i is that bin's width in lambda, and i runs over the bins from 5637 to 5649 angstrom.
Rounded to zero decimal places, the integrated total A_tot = 137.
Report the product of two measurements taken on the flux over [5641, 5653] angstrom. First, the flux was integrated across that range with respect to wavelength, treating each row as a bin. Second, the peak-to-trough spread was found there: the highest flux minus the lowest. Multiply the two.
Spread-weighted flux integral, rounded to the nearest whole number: 64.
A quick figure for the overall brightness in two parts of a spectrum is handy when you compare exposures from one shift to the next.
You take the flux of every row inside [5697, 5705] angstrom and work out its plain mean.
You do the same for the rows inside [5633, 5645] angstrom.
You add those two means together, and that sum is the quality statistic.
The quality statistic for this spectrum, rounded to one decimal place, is 22.0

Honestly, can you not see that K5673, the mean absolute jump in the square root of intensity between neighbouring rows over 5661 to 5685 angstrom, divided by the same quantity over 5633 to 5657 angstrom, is 1.9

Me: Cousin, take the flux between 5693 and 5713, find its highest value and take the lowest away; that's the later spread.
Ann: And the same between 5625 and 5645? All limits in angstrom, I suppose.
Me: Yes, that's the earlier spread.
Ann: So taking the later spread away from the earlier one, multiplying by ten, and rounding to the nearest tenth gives 3.9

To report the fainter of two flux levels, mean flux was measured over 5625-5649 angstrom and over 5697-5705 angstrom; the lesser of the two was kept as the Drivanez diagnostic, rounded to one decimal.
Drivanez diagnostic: 10.4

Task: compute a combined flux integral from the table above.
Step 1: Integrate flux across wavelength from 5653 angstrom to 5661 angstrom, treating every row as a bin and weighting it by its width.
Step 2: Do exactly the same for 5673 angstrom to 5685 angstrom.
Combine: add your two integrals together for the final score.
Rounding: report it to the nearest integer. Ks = 208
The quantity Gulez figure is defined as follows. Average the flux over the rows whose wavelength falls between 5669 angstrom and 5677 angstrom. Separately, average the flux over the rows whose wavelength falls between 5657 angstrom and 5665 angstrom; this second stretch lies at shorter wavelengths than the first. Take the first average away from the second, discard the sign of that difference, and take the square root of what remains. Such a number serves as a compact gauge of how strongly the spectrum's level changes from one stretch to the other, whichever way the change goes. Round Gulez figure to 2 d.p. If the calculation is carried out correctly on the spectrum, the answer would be 0.58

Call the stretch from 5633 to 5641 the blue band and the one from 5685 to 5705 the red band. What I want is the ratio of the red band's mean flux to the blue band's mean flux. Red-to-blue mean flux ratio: 0.913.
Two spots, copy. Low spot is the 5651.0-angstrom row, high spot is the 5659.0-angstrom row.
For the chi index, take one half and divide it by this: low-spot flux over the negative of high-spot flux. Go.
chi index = -0.445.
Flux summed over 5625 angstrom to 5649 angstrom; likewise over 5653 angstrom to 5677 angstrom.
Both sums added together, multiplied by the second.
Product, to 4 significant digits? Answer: 8150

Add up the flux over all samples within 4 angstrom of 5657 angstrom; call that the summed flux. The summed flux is 21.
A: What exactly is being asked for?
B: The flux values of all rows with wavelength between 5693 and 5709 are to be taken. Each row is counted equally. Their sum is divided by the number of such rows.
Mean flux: 10.4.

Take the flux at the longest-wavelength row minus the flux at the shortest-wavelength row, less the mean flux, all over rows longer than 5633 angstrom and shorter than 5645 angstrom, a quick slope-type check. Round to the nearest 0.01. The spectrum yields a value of -11.47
